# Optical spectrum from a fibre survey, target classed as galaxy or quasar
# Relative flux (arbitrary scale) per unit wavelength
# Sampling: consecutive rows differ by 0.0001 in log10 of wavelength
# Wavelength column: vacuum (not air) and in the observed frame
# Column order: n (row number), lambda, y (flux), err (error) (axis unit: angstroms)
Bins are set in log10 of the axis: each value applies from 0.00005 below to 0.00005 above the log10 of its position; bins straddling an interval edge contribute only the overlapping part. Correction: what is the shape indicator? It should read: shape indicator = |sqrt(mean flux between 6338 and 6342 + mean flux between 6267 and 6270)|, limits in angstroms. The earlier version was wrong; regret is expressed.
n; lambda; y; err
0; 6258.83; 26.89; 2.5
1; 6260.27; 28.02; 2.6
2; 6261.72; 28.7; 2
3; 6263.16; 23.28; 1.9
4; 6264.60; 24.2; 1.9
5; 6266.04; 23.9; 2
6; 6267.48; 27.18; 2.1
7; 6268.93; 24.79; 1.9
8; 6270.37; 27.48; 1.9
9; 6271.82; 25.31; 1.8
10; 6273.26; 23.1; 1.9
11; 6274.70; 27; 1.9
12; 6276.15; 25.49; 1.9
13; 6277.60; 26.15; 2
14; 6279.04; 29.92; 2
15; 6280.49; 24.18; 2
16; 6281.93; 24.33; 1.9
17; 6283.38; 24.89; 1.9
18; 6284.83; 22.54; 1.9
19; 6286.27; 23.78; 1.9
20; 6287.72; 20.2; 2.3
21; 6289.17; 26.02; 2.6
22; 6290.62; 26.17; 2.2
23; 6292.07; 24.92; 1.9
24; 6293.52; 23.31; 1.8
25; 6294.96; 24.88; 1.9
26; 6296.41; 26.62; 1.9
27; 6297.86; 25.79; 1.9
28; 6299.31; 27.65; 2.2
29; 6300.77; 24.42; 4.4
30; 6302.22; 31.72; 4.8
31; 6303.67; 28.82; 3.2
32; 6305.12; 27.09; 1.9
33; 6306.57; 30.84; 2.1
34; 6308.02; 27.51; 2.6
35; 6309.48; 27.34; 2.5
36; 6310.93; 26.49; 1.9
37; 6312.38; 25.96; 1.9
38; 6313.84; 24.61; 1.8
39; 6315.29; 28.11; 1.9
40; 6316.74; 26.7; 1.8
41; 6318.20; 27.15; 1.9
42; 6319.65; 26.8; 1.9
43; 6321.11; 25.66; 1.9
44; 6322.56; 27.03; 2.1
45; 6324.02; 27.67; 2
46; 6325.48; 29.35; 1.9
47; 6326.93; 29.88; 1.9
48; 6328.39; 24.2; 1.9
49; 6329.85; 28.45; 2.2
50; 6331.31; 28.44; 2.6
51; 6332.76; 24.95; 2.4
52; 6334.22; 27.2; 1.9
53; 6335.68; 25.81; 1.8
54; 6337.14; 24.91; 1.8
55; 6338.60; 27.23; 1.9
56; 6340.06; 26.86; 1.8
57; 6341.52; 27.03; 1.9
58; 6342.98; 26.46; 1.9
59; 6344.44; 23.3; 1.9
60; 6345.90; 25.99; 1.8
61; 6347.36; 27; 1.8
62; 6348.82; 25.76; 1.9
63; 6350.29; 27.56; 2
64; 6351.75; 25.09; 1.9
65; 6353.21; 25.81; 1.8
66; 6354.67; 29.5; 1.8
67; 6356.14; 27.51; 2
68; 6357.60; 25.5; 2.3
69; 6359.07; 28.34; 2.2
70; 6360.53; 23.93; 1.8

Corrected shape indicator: 7.28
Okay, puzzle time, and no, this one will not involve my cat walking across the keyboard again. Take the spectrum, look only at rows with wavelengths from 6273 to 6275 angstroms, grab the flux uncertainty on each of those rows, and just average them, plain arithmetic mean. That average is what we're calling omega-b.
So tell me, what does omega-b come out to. 1.90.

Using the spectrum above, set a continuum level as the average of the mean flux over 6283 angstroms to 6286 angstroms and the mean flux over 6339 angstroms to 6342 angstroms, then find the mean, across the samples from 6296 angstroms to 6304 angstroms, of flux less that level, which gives 2.2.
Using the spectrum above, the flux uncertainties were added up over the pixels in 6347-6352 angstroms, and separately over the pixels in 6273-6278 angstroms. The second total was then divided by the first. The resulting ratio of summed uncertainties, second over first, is 1.01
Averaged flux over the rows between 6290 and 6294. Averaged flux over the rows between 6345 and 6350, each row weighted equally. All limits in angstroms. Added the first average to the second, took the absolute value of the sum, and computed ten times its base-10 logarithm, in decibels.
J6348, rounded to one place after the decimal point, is 17.1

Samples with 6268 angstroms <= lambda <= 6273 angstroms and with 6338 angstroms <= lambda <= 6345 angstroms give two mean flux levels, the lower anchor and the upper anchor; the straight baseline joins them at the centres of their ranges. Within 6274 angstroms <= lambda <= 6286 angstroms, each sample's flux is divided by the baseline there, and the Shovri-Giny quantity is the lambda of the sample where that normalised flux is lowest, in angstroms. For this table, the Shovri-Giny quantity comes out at 6284.83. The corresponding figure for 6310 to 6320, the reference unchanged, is 6313.84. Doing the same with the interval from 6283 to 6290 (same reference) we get 6287.72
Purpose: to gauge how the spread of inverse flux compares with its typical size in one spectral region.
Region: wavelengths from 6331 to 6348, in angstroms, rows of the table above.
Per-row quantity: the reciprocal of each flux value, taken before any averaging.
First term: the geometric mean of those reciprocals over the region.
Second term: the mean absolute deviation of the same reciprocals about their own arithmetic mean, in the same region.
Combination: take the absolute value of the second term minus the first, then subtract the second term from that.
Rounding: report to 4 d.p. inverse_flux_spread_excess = 0.0350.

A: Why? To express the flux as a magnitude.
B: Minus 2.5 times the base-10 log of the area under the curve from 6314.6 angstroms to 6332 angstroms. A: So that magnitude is -6.70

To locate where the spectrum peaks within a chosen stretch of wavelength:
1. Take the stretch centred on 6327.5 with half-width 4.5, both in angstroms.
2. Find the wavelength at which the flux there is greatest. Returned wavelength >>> 6326.93 angstroms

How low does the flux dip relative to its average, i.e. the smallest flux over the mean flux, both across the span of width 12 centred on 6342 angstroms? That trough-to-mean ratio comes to 0.89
